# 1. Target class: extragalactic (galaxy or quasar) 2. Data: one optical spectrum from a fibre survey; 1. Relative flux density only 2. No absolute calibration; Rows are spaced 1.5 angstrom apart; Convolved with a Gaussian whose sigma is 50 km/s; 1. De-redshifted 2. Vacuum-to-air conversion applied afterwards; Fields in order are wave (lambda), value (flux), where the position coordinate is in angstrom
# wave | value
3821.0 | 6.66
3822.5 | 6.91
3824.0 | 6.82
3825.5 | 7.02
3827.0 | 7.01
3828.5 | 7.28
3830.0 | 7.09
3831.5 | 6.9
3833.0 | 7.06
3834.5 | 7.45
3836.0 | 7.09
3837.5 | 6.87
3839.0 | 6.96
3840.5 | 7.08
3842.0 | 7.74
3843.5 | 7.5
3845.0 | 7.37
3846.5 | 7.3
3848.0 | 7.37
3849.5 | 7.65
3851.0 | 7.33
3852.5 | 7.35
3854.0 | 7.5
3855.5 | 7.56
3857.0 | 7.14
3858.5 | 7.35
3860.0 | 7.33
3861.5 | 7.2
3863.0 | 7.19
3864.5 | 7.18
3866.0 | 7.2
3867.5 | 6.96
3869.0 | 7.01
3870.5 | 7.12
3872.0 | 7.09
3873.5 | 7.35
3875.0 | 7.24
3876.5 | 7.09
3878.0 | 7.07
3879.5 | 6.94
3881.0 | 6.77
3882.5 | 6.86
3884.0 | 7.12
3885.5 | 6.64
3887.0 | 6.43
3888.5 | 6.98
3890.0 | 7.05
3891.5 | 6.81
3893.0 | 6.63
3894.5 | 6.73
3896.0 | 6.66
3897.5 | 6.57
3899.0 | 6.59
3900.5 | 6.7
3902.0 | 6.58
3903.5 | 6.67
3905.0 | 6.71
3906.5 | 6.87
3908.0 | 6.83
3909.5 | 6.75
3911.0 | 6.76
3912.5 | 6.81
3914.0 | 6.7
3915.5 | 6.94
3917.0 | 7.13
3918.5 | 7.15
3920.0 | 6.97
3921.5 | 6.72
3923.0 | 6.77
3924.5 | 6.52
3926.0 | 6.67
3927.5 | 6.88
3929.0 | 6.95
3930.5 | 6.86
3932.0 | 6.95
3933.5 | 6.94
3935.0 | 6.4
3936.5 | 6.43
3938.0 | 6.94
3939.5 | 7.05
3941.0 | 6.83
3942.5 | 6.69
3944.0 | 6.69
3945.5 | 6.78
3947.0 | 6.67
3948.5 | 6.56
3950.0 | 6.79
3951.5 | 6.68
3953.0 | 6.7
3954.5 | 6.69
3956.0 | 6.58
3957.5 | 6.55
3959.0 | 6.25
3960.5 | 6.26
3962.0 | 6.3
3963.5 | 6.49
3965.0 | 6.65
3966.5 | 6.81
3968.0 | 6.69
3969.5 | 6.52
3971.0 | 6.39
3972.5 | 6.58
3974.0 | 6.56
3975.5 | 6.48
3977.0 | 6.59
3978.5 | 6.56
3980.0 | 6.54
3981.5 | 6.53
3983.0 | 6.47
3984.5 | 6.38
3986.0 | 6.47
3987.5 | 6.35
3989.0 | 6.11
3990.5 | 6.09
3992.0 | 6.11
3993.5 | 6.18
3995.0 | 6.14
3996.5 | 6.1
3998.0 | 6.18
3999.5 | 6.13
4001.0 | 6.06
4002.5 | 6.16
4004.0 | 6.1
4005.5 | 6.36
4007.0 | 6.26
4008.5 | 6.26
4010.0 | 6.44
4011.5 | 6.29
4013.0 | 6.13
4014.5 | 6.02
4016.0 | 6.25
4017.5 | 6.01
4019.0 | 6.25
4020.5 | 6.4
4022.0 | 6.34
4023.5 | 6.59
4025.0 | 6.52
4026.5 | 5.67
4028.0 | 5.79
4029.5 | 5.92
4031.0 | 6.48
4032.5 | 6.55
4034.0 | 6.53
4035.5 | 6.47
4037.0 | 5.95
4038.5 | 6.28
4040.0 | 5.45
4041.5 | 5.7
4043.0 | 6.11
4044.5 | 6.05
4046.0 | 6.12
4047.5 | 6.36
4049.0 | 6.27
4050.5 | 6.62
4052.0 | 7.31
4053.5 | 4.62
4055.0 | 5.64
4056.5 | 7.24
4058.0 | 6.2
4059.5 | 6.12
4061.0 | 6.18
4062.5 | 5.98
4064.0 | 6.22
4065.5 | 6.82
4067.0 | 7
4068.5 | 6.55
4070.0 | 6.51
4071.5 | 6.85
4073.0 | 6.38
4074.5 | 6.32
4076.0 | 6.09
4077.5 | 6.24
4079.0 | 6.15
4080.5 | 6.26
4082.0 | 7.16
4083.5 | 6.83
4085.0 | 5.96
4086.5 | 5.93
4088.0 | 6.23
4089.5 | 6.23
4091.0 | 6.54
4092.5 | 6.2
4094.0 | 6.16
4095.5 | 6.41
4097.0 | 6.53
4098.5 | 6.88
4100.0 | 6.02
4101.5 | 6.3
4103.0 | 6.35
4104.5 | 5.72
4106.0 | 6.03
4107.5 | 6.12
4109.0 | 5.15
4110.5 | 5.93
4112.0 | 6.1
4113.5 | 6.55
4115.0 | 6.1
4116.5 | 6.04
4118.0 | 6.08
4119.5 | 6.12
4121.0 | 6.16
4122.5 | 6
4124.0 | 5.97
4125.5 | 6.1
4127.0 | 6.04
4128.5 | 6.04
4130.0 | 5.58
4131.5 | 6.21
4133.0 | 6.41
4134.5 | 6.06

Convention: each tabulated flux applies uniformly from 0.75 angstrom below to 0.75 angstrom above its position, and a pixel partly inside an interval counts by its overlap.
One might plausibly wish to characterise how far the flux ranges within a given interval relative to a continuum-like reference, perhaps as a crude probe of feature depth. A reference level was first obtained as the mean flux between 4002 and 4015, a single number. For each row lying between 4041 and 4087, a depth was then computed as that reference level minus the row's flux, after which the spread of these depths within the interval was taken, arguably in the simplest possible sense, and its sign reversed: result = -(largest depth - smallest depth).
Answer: -2.7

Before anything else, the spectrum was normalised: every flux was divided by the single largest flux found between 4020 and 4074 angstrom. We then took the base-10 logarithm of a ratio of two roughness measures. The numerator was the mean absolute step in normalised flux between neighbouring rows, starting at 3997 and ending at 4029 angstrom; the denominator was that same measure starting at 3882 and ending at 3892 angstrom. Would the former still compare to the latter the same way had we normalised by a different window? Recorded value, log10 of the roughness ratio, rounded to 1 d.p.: -0.2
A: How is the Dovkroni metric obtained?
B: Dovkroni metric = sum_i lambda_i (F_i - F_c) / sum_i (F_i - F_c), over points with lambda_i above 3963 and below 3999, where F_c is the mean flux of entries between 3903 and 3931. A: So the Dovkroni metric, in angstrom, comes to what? 3985.2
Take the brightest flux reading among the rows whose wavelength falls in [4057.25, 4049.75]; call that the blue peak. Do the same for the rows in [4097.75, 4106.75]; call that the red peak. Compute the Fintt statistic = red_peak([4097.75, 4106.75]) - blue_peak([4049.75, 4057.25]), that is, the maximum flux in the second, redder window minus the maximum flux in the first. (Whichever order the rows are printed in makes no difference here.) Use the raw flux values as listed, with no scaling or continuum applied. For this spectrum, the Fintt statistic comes -0.43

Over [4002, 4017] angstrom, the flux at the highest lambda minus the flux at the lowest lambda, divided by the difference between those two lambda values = 0.007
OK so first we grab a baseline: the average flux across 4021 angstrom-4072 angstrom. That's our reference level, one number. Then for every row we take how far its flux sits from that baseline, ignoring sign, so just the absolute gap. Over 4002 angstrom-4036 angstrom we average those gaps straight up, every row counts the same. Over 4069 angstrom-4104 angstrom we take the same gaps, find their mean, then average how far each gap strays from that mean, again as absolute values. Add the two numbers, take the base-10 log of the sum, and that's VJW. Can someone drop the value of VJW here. -0.4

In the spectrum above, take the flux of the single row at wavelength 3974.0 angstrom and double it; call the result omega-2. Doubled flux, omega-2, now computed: 13.1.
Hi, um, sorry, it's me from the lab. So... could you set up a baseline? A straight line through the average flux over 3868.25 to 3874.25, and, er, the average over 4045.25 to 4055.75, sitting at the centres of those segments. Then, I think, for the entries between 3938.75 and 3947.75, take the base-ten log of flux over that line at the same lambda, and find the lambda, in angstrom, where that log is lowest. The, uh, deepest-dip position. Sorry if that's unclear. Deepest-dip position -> 3942.5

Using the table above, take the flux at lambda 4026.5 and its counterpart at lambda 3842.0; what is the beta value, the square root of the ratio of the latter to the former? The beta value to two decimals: 1.17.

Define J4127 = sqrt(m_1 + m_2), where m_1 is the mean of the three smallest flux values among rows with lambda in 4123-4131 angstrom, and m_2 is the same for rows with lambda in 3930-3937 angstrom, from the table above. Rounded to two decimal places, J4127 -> 3.53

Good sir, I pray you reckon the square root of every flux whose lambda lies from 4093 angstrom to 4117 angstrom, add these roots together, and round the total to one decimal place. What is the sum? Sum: 39.7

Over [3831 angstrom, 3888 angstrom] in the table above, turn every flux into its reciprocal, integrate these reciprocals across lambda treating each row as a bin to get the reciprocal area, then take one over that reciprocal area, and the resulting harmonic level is 0.126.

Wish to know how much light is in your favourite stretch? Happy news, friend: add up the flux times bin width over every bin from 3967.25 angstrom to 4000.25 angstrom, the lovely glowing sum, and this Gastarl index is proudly 210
